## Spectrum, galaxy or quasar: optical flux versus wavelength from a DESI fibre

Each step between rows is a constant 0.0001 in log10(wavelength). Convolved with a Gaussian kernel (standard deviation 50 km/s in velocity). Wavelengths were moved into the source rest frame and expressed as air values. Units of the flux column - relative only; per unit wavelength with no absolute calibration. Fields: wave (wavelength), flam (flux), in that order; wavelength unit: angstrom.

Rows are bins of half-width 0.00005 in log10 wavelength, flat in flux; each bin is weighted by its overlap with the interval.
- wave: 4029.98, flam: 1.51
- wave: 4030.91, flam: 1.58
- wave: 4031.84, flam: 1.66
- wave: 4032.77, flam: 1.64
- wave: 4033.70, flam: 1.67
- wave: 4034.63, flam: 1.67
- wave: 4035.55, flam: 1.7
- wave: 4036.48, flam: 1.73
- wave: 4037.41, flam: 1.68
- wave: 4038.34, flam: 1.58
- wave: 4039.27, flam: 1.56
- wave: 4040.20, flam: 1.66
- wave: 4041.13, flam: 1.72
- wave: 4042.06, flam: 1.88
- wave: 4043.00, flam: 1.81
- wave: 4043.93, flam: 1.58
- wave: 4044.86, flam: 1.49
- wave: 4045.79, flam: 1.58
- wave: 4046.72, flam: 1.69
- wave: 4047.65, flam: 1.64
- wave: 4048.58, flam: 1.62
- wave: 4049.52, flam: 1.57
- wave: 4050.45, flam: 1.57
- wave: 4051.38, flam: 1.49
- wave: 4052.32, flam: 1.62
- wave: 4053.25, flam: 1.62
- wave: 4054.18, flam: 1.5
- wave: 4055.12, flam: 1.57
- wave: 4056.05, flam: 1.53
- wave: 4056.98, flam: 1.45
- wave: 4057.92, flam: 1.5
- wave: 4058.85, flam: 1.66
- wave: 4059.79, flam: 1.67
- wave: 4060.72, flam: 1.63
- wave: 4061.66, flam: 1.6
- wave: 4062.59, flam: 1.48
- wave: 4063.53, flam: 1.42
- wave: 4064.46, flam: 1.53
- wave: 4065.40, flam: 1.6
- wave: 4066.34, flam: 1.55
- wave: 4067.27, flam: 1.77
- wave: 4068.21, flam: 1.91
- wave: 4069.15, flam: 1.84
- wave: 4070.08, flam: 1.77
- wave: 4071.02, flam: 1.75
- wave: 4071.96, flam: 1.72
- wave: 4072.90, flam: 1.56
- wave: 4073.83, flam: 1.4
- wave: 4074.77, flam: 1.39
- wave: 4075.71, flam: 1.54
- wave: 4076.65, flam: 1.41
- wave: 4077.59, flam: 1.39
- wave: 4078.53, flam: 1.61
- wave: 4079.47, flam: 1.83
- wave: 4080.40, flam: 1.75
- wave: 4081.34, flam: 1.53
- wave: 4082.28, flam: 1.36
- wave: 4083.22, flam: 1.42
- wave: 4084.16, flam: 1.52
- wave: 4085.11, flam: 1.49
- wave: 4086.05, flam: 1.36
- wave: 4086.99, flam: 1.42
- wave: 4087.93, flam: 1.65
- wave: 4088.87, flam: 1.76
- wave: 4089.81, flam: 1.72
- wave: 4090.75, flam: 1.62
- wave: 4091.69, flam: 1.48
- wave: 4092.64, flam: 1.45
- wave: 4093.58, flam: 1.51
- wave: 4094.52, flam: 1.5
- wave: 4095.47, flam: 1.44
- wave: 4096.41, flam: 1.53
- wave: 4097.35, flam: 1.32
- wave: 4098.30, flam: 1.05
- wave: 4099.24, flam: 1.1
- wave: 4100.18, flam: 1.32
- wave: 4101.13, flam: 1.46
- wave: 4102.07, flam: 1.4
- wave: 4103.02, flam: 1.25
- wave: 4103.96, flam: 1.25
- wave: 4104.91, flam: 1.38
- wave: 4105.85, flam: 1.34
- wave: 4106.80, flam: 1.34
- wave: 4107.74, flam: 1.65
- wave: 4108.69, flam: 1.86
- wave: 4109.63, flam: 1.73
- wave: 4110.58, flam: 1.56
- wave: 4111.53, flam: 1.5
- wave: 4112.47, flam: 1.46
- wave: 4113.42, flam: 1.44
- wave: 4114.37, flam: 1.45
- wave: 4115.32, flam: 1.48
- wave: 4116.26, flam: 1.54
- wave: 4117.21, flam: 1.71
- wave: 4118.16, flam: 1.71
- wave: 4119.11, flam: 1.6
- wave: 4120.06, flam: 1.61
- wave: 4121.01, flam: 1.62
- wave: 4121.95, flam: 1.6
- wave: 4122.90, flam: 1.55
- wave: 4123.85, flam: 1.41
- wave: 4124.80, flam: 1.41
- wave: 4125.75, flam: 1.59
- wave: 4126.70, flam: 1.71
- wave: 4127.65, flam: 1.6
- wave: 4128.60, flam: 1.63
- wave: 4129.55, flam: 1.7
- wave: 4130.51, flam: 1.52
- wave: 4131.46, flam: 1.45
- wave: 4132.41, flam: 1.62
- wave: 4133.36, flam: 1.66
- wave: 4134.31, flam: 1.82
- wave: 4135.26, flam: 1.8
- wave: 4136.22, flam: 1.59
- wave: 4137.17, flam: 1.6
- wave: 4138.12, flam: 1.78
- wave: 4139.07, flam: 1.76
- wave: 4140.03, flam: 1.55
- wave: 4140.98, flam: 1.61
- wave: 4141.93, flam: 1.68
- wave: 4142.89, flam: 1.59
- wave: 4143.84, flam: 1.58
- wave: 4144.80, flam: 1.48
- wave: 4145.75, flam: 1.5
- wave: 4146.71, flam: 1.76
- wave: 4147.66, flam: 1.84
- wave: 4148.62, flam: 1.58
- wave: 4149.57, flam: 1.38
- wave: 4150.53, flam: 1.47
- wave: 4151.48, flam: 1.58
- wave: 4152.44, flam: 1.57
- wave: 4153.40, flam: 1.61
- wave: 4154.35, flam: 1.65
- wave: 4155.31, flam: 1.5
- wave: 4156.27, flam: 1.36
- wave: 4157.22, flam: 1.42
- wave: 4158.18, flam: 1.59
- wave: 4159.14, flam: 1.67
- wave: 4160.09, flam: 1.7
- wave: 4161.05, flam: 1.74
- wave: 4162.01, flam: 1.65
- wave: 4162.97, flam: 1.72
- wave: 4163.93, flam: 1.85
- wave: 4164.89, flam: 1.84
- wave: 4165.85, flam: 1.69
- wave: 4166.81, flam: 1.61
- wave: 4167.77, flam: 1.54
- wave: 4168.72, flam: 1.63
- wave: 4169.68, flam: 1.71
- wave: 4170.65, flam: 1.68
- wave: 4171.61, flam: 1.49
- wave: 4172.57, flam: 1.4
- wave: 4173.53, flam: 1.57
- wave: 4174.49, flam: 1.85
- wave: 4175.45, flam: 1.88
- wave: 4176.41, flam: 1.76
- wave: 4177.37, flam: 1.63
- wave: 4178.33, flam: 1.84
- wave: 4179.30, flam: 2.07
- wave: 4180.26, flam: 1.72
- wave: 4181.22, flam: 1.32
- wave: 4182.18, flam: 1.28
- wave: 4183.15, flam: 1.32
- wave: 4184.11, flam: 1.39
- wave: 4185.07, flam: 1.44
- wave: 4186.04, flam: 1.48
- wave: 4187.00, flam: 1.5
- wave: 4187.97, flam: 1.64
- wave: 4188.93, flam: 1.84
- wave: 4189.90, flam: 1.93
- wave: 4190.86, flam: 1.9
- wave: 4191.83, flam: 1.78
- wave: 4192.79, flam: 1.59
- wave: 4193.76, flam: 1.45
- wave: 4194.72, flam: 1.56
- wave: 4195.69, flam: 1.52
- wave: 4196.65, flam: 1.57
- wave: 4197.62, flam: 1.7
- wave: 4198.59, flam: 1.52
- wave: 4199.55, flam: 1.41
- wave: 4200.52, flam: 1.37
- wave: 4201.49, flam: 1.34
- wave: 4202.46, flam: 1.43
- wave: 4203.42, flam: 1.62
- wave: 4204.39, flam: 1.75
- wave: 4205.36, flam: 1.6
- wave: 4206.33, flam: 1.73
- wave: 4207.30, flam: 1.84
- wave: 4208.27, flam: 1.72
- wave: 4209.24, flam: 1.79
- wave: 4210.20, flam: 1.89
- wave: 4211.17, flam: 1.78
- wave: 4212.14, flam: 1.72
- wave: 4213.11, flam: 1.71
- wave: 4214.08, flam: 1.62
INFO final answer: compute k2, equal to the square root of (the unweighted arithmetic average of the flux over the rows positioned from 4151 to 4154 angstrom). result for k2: 1.260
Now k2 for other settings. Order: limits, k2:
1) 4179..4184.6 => 1.232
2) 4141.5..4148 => 1.278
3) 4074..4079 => 1.212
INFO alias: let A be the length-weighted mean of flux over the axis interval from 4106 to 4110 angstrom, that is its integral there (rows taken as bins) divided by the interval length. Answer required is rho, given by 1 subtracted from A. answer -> 0.62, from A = 1.62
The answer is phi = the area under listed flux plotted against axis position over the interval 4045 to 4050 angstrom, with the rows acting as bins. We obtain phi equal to 8.1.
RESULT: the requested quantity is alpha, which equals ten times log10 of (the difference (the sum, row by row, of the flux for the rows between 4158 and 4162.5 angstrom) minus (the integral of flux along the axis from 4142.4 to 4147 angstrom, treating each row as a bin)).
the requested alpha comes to 0.49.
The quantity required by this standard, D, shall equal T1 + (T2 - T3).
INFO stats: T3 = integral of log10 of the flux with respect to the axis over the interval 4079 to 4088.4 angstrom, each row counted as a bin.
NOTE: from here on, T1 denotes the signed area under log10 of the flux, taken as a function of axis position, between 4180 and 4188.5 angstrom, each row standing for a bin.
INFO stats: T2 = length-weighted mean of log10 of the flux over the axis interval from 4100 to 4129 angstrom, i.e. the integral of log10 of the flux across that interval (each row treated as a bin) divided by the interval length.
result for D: -0.2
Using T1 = 1.4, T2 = 0.18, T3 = 1.7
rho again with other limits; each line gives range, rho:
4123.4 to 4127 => 0.52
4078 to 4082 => 0.66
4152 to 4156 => 0.57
